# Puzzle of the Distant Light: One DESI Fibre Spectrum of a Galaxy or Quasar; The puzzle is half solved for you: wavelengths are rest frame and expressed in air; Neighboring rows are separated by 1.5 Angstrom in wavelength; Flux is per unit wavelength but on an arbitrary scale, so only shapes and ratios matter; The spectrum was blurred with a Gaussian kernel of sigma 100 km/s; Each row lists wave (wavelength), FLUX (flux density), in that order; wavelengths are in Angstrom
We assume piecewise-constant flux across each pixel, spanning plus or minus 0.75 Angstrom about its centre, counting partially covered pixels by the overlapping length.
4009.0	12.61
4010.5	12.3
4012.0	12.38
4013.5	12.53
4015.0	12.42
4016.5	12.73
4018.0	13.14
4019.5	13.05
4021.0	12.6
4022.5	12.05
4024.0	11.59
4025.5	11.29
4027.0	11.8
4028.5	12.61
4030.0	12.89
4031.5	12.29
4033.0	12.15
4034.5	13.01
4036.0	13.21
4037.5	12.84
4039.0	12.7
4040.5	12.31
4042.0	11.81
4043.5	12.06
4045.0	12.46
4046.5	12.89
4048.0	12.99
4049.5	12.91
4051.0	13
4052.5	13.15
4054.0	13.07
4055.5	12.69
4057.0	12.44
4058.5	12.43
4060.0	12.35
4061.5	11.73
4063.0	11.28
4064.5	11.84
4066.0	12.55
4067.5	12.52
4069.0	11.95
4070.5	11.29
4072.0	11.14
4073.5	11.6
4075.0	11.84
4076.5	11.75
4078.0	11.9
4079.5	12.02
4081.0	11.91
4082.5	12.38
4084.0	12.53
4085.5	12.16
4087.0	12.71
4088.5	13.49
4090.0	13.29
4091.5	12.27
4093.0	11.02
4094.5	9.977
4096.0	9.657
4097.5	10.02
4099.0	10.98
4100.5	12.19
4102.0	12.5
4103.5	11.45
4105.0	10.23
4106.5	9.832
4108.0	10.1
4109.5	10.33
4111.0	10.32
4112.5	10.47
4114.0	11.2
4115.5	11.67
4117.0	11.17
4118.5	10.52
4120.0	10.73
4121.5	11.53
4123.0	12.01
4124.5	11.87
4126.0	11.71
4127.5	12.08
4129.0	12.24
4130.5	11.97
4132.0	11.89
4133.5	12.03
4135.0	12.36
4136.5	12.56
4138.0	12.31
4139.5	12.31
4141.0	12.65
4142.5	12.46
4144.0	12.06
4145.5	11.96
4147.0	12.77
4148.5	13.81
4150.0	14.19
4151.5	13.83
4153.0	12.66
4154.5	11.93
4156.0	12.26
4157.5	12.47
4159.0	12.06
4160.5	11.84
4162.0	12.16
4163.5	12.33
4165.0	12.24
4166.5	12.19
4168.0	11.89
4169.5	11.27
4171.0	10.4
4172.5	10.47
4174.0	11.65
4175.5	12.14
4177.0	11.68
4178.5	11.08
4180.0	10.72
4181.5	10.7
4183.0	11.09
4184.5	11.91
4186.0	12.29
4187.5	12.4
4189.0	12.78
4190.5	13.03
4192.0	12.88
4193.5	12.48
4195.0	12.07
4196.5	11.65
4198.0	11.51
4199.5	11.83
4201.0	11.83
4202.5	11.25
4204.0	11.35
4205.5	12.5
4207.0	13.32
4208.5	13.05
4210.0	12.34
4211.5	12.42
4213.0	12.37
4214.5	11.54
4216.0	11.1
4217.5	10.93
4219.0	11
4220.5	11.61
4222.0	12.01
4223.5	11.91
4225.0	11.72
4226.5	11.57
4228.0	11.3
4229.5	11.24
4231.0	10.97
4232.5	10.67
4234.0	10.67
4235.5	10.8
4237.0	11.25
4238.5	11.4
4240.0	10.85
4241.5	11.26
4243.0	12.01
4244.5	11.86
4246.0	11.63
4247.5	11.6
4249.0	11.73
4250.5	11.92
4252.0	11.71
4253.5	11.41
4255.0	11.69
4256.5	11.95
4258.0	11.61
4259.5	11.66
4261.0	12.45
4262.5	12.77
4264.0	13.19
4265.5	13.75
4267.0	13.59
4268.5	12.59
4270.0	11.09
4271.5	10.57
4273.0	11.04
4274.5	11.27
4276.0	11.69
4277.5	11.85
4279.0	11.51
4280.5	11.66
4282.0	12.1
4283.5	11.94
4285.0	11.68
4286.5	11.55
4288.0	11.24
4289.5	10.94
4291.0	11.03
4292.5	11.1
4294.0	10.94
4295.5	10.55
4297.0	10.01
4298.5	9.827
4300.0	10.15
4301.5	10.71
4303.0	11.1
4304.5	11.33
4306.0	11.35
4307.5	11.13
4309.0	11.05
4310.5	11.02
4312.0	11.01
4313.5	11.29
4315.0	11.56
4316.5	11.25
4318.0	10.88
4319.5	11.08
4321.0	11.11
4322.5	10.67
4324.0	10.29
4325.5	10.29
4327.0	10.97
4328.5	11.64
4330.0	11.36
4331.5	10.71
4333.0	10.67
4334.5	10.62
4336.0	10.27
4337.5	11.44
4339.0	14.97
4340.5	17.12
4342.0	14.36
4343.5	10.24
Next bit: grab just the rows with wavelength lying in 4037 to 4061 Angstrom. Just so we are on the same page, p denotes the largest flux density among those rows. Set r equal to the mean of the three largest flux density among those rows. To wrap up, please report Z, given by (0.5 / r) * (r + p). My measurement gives 1.00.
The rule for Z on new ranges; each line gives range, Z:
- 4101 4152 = 1.01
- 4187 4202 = 1.01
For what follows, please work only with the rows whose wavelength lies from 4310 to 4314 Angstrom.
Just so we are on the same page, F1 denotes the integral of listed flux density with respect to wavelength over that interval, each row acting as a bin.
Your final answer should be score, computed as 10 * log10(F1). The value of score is 16.5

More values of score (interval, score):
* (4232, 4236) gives 16.3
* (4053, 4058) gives 18.0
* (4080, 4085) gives 17.9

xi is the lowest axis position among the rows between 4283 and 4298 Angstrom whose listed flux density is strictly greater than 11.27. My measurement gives 4283.5 Angstrom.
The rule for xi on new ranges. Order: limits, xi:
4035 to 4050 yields 4036.0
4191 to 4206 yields 4192.0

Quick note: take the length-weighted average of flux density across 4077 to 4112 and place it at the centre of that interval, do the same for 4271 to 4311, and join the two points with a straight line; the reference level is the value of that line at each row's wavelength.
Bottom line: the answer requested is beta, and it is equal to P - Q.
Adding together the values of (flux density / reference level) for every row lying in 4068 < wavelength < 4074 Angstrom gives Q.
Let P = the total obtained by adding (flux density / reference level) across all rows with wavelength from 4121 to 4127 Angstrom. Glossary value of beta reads 0.13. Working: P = 4.14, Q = 4.01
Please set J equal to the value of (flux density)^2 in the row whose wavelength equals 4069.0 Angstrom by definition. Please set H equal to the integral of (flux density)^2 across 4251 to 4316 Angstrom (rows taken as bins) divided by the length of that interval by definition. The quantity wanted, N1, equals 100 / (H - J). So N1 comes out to -10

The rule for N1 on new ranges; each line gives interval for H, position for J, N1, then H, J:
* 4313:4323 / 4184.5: -6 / 124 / 142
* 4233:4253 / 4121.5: -46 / 131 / 133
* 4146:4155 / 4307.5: 2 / 175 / 124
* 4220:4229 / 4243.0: -13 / 136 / 144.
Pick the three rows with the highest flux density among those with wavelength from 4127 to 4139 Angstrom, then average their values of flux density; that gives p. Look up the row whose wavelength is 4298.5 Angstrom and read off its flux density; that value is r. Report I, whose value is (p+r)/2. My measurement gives 11.1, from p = 12.4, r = 9.827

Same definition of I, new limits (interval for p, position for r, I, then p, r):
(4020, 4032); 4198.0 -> 12.1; 12.7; 11.51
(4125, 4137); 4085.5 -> 12.3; 12.4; 12.16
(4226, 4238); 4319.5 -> 11.2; 11.4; 11.08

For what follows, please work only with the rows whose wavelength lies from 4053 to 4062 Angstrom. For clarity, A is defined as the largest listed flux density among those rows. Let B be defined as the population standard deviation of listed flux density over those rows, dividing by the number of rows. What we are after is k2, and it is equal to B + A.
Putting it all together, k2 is 13.5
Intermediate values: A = 13.07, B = 0.4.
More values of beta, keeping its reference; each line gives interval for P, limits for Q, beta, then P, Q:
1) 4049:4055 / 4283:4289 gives 0.36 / 4.53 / 4.17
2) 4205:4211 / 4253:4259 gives 0.38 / 4.55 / 4.17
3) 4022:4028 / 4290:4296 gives 0.12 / 4.04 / 3.92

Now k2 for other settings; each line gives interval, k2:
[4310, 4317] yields 11.8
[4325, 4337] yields 12.1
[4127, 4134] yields 12.4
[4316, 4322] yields 11.4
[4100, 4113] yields 13.4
